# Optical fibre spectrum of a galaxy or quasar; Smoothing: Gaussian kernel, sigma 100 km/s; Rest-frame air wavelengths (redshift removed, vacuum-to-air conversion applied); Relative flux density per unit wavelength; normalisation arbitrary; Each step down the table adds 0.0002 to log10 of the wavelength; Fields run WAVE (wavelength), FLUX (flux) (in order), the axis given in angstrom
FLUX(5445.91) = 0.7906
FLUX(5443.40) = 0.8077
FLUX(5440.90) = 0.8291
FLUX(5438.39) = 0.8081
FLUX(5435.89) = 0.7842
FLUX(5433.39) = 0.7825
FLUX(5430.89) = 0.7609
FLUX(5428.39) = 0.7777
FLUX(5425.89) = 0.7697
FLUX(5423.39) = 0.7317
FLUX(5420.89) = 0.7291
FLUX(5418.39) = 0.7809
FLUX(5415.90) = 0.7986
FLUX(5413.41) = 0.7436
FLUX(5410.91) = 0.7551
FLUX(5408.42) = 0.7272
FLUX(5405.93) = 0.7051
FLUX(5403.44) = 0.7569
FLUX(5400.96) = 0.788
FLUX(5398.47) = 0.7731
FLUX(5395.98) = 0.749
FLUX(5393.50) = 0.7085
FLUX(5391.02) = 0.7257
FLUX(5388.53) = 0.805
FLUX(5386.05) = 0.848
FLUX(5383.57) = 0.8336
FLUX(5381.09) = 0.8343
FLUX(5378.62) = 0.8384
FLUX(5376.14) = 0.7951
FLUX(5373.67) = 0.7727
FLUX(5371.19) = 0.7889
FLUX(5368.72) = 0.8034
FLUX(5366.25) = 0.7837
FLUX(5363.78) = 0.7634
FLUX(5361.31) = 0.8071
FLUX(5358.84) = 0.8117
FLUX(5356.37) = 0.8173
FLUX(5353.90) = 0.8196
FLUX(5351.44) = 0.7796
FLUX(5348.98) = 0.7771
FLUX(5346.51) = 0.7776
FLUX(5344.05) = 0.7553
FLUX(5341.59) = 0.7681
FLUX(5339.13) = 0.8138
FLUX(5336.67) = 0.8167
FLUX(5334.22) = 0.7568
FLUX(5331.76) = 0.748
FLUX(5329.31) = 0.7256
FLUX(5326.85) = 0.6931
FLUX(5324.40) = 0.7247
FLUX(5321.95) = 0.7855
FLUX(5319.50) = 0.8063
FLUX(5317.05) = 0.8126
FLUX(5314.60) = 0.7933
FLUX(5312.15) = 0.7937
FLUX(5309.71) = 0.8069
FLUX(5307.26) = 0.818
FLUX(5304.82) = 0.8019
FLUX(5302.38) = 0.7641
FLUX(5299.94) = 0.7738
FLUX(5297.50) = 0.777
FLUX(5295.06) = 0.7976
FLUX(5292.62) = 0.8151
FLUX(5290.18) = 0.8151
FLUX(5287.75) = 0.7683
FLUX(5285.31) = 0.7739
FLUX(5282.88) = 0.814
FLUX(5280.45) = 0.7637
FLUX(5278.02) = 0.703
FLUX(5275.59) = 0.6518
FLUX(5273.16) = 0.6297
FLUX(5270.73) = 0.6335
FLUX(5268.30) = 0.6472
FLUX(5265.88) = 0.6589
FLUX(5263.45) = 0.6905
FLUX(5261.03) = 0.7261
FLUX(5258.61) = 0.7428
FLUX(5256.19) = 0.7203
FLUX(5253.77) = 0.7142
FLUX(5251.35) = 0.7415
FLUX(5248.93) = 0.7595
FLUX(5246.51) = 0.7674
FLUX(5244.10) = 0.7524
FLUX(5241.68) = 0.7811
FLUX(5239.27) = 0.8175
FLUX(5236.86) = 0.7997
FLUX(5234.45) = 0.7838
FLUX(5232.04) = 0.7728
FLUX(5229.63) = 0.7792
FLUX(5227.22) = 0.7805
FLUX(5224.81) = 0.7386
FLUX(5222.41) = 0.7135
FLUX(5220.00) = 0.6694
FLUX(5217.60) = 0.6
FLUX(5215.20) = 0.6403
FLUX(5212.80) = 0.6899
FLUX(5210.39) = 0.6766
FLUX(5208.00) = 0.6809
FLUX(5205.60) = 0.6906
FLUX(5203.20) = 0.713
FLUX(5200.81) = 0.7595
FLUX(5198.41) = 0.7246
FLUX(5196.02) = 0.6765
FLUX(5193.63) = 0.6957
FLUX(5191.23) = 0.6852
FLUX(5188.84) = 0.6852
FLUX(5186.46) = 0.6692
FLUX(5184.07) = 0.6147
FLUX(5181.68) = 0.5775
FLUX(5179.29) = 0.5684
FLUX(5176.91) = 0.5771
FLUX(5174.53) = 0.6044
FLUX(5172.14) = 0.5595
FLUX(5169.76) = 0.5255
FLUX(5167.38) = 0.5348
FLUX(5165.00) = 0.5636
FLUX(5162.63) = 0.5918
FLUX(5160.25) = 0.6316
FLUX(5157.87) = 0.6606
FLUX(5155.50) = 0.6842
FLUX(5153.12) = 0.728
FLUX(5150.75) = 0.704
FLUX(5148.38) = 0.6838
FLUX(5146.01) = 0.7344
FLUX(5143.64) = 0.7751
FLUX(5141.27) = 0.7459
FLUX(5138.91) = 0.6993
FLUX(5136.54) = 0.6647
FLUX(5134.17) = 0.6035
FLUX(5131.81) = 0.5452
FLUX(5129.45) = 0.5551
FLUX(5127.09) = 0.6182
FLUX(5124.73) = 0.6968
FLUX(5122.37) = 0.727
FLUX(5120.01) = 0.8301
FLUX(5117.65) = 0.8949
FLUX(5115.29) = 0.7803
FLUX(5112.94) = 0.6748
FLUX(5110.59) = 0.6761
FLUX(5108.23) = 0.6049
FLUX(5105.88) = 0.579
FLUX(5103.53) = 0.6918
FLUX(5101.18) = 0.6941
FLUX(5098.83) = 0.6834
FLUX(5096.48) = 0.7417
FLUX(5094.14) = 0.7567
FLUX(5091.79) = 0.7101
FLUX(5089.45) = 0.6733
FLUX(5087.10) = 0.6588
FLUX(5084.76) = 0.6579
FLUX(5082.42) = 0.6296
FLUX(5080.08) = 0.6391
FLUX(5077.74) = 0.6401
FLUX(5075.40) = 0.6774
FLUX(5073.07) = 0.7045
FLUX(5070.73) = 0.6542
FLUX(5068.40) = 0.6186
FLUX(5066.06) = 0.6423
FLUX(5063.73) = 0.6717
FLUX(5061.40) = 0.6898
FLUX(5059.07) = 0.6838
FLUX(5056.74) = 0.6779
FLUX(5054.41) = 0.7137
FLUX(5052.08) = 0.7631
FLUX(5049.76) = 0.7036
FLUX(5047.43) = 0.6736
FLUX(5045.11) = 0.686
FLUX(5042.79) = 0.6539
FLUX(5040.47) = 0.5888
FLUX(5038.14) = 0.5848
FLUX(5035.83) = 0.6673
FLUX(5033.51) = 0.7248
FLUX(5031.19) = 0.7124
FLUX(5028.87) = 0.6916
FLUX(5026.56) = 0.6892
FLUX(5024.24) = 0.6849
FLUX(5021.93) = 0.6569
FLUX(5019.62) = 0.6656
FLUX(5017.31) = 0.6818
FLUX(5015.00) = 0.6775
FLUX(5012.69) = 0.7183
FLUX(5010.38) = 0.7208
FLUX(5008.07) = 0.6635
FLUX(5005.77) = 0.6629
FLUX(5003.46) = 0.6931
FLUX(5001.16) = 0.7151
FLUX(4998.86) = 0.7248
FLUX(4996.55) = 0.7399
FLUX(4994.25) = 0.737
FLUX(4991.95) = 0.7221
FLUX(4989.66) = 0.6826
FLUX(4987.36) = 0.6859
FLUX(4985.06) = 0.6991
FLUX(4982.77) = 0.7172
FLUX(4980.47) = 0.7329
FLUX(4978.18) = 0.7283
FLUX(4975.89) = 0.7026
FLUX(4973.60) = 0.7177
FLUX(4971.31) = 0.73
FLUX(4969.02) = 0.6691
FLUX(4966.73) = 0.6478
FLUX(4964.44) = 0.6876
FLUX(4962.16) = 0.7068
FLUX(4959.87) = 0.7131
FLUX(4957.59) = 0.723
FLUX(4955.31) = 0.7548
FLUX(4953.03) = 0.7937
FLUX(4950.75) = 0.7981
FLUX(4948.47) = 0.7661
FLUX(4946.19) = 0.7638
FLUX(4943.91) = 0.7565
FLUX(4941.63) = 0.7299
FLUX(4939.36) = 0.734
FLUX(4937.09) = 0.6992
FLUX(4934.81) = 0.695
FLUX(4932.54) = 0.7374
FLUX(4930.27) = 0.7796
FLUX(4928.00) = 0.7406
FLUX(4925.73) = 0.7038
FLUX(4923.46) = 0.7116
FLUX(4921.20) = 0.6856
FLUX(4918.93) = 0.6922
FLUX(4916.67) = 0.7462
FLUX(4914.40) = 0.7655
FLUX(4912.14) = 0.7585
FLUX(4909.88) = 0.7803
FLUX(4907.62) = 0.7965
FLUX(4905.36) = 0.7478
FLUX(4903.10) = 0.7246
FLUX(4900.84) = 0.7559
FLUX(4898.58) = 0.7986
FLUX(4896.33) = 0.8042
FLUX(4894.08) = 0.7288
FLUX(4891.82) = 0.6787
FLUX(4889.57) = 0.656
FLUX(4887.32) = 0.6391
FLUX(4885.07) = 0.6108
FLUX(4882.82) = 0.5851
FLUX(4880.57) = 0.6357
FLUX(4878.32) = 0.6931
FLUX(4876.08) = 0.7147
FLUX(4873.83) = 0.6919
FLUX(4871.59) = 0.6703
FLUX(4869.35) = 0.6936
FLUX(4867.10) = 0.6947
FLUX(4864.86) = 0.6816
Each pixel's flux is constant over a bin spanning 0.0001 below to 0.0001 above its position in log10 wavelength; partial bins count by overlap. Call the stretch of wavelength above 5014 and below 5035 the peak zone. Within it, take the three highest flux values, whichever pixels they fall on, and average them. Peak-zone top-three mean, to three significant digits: 0.710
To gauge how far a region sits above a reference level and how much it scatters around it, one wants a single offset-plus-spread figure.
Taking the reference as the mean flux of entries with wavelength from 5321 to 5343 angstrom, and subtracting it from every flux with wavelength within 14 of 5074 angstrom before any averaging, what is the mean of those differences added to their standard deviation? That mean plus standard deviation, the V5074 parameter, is -0.08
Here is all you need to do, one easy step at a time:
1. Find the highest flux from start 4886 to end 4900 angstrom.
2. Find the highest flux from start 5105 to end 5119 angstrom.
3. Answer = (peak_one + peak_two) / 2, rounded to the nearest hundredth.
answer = 0.85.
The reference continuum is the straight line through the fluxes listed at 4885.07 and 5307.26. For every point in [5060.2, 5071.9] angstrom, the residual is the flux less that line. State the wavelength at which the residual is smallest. 5068.40 angstrom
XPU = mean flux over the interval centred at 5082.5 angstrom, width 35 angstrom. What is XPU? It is 0.673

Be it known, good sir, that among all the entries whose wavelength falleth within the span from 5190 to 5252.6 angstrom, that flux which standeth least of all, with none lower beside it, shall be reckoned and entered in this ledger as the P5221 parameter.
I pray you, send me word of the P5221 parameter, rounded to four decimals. 0.6000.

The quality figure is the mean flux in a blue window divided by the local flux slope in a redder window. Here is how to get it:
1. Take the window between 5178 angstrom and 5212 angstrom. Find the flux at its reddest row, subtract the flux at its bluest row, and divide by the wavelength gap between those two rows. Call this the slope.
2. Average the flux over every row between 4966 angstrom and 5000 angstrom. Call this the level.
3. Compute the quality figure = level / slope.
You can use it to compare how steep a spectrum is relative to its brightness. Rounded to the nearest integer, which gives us 204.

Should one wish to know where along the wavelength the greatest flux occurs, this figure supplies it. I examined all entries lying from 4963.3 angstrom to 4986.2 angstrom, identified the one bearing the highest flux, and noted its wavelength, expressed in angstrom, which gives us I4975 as 4980.47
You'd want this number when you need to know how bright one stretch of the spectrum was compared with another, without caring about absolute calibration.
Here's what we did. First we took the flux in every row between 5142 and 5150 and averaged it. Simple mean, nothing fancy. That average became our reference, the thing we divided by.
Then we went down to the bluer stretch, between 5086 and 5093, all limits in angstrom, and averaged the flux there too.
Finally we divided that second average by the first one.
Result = 0.93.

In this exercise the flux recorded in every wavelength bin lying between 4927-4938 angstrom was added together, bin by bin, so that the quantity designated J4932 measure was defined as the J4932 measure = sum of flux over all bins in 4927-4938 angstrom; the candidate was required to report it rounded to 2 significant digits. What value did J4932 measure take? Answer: 3.7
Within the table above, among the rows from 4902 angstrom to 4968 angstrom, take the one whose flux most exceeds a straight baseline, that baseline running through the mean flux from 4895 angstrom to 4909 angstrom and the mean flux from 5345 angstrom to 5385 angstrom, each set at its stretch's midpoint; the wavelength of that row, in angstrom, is 4907.62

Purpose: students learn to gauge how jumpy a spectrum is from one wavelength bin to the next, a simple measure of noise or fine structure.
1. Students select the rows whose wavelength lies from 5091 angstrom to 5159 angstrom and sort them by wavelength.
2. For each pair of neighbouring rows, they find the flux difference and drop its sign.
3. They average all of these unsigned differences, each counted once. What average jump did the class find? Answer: 0.0481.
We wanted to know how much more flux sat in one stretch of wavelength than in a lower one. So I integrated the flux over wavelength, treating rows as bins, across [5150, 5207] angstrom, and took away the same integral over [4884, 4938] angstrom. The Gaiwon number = -2.6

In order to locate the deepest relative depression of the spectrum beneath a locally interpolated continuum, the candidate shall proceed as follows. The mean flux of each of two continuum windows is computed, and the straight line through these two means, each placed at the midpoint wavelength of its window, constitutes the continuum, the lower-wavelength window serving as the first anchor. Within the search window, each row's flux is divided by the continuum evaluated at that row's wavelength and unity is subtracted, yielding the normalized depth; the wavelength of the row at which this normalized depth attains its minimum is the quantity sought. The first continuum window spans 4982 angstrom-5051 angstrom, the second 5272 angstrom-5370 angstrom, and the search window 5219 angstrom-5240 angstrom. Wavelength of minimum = 5220.00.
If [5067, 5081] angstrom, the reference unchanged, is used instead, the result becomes 5068.40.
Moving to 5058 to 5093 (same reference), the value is 5068.40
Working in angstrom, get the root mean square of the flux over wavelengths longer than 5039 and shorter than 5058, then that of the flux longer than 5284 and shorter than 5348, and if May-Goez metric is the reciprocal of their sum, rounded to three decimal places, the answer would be 0.683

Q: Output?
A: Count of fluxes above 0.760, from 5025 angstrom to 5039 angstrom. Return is 0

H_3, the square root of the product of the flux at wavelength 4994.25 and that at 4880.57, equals 0.68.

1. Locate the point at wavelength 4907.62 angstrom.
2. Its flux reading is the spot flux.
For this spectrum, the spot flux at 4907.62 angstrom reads 0.7965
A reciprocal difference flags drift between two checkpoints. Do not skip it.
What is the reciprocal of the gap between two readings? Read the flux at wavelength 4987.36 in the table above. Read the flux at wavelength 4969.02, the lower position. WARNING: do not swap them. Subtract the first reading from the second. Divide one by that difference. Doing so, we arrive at -60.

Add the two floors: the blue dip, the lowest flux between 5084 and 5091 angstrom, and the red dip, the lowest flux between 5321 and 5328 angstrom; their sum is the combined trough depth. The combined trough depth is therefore 1.35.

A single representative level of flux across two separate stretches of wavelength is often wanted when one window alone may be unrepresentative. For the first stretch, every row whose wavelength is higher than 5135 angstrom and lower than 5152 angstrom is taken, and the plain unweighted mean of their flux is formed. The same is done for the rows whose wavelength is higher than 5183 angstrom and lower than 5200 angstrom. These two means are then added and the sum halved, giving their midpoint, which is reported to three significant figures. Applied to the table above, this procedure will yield 0.697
